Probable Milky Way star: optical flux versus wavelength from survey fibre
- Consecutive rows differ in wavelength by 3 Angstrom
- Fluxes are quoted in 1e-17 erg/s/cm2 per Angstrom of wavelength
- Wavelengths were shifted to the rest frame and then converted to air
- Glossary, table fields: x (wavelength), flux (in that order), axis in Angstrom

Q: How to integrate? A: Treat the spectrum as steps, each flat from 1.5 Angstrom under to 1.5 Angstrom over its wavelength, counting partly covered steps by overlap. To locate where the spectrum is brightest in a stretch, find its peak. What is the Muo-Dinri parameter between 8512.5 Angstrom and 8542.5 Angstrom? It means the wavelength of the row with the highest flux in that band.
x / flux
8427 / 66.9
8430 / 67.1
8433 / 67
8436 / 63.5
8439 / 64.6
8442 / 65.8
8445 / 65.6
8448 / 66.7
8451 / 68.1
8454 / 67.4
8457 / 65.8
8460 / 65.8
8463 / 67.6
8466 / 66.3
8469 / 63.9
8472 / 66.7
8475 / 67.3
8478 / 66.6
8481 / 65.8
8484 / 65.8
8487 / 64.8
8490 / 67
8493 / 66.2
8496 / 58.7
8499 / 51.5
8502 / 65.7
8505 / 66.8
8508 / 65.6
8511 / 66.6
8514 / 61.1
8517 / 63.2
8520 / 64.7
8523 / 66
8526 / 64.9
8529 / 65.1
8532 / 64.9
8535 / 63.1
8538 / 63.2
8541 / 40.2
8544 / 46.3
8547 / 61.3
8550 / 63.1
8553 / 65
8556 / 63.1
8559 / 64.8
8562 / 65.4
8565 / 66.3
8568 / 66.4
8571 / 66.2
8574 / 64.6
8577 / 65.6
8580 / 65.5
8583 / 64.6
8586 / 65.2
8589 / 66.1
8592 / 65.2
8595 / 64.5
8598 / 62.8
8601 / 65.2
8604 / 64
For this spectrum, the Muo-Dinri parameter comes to 8523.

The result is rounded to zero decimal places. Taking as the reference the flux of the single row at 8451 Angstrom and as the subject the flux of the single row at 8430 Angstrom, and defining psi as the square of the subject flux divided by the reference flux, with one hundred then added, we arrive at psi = 166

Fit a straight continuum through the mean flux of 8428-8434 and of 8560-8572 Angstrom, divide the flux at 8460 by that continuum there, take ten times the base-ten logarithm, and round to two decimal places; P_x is -0.07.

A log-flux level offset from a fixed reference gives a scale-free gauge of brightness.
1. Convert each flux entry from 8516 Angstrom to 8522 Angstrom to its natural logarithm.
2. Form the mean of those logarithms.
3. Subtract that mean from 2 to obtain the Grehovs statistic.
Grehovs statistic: -2.16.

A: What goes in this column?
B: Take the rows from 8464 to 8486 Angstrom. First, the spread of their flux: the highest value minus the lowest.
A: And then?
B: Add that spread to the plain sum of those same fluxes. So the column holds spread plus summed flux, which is 466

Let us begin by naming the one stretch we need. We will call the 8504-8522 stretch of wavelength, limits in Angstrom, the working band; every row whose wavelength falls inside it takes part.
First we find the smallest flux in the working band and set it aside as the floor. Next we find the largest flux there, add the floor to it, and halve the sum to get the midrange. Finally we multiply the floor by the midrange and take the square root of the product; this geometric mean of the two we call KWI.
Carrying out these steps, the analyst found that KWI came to 62.5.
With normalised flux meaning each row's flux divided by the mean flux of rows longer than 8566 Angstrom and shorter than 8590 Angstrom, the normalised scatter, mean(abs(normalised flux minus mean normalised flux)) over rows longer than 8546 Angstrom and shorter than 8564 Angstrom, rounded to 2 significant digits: 0.020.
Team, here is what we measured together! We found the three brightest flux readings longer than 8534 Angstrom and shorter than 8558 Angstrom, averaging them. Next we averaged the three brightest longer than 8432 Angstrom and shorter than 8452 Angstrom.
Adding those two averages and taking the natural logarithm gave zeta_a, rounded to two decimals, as 4.88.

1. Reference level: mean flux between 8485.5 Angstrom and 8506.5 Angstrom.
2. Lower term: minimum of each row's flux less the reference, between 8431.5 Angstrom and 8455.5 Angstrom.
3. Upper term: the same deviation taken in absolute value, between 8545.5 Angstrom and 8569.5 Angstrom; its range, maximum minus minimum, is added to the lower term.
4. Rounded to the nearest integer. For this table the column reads 4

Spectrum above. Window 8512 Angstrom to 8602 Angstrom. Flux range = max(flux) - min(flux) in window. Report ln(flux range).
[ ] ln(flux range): 3.27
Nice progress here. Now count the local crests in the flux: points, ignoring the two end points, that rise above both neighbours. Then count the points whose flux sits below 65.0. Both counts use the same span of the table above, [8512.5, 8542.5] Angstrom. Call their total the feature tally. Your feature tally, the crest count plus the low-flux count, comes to 11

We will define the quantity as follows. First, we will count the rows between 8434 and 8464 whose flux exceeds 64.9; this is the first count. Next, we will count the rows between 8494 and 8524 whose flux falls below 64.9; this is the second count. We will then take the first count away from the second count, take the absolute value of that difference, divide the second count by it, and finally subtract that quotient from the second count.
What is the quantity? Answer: 3.33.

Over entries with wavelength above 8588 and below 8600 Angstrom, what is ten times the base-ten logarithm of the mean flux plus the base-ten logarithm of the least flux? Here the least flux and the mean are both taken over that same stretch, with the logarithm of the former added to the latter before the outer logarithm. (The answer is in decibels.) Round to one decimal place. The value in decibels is 18.2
